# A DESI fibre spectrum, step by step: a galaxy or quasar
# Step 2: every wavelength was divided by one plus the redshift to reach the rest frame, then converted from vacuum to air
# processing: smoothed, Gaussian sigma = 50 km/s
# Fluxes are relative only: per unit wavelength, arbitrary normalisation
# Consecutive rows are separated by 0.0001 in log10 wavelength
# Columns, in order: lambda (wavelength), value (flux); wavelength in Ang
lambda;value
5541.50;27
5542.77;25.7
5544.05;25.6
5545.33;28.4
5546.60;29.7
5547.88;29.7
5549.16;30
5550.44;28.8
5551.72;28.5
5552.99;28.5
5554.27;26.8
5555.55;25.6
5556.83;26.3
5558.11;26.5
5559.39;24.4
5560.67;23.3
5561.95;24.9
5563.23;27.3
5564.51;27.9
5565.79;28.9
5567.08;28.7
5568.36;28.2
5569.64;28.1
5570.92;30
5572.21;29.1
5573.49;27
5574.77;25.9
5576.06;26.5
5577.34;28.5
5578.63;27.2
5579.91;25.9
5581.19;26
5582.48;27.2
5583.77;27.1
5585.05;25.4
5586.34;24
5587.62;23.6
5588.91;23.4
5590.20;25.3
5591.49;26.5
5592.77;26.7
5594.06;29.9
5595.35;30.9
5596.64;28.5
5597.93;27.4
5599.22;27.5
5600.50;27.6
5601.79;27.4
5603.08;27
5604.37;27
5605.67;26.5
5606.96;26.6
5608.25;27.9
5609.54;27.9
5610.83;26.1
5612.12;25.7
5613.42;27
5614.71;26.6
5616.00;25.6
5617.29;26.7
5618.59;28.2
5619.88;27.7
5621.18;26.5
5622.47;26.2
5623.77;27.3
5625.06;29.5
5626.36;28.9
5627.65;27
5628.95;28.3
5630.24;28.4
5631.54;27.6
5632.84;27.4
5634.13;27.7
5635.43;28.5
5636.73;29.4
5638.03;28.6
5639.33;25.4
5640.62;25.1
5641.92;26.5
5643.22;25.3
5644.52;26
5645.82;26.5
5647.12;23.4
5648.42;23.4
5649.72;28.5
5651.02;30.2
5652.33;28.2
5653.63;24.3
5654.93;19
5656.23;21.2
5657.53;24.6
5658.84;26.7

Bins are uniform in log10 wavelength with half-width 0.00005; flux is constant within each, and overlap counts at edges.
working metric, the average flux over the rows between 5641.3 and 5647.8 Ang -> 25.5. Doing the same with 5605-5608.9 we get 27.0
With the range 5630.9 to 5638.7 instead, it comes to 28.2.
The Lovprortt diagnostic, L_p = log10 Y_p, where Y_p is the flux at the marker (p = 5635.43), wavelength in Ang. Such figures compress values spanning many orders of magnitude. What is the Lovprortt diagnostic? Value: 1.45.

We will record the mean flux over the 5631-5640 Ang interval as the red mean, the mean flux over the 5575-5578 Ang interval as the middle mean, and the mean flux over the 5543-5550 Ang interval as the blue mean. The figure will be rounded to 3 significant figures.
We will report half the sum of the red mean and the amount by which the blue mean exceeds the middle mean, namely 14.5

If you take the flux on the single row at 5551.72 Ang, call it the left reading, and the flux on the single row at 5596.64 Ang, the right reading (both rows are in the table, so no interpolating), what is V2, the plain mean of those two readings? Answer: 28.5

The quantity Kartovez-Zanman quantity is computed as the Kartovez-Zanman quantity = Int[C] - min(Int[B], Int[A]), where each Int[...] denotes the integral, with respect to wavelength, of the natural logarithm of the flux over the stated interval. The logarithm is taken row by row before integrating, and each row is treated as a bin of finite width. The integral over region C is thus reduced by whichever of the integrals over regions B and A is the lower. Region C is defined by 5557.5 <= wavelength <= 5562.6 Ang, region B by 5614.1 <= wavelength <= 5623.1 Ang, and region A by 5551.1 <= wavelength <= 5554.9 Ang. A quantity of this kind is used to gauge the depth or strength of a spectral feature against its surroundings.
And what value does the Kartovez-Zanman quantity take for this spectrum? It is 4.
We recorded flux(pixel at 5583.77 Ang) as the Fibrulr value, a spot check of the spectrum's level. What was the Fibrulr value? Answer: 27.1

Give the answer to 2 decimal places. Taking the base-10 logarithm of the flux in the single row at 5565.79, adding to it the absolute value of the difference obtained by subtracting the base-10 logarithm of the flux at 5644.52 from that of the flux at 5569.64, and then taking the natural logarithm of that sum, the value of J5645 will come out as 0.40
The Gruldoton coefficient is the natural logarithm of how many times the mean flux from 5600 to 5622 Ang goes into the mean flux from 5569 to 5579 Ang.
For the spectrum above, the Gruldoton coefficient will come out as 0.03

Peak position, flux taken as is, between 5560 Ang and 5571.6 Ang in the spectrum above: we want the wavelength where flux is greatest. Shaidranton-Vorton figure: 5570.92 Ang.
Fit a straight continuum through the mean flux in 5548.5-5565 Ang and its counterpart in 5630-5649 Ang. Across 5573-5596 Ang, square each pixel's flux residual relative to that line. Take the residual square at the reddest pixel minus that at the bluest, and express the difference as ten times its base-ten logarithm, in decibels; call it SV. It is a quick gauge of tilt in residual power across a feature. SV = 12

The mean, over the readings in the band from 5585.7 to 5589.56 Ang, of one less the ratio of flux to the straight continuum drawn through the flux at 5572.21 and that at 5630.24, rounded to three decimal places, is 0.181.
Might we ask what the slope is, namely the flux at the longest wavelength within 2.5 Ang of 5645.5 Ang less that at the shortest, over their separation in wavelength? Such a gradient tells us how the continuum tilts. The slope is -0.5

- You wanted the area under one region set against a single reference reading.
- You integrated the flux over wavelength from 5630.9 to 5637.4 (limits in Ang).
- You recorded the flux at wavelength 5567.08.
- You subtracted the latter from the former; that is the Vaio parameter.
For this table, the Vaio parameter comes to 154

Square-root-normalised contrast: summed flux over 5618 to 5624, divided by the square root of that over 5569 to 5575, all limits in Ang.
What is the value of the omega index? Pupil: 11.5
